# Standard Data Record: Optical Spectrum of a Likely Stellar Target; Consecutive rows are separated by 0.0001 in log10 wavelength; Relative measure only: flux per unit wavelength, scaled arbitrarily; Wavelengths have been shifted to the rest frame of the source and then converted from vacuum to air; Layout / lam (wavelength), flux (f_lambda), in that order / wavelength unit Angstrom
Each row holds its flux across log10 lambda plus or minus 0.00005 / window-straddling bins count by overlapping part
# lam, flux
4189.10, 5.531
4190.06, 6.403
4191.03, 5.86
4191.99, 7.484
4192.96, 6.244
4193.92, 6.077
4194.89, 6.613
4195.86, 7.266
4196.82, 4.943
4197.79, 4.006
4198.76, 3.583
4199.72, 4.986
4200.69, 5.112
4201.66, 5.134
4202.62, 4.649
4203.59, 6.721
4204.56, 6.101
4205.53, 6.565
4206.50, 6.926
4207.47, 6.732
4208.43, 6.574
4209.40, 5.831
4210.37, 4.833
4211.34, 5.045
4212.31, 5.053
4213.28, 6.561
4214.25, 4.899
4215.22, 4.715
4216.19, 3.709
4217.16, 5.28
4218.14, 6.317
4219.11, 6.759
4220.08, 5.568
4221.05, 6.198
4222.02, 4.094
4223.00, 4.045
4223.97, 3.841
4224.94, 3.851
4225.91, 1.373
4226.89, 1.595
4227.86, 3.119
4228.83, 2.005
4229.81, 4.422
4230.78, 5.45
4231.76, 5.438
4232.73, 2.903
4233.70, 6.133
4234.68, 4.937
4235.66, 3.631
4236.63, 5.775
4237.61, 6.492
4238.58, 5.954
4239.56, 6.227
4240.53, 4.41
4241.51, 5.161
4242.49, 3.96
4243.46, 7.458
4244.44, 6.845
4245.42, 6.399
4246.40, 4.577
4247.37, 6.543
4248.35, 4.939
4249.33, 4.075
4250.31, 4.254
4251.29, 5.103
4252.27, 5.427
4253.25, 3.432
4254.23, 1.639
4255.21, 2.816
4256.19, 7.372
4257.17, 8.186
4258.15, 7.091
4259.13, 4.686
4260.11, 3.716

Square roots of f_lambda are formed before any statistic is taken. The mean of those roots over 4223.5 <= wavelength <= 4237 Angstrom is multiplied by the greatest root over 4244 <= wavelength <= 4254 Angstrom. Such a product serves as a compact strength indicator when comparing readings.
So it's 5.0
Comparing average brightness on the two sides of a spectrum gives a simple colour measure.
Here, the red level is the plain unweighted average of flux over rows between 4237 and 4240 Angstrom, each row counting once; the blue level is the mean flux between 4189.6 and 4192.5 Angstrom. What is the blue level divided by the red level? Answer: 1.06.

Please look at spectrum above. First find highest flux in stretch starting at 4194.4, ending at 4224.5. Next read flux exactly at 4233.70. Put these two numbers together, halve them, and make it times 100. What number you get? 670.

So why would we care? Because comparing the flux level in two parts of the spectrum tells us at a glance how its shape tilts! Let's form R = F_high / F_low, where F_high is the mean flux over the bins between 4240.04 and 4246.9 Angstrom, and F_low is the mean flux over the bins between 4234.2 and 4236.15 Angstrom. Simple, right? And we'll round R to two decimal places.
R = 1.29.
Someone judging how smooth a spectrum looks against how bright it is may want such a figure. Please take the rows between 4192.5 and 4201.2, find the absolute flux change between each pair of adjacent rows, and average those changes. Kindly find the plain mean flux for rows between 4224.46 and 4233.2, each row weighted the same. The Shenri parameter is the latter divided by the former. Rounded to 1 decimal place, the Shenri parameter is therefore 4.1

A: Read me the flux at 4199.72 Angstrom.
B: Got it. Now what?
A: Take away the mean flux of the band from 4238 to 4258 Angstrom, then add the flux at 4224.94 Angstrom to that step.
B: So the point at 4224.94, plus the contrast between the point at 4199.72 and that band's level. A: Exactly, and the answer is 3.6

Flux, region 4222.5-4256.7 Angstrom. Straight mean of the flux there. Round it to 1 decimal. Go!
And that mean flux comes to 4.6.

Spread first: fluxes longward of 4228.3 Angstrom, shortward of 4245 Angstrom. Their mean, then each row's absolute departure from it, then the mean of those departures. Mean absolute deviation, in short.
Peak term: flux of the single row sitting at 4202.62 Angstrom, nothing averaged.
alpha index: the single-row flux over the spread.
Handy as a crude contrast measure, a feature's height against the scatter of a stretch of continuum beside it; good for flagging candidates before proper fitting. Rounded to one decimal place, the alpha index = 4.1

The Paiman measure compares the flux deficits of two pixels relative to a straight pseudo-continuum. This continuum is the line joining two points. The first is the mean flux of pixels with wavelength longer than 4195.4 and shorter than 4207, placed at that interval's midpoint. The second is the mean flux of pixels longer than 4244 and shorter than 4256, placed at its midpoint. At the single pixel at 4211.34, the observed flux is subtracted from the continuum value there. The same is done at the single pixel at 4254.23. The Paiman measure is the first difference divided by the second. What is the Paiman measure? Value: 0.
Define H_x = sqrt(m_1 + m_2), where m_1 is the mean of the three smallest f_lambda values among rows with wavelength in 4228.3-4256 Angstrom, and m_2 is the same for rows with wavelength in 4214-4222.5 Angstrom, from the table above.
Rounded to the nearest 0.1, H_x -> 2.5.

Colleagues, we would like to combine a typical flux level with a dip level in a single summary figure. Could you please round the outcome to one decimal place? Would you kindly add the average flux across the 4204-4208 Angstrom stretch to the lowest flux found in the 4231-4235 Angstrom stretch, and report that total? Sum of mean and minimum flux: 9.5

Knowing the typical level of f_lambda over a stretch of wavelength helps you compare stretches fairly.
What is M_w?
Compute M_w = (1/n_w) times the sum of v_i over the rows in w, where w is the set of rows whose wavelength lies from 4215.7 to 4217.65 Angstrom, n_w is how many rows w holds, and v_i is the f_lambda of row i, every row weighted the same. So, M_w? 4.5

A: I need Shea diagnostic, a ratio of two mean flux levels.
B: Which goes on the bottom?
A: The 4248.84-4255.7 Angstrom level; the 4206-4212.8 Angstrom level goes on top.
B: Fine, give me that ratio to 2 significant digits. 1.5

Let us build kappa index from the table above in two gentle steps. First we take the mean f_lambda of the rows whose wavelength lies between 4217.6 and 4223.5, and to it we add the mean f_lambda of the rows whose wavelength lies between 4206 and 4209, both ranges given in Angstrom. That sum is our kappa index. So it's 12.2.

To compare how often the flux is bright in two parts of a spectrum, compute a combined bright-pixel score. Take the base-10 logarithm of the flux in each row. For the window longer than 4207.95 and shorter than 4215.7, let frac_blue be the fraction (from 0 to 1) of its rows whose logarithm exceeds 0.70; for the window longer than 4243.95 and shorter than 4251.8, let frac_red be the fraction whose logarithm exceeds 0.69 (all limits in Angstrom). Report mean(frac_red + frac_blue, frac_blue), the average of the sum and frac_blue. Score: 0.94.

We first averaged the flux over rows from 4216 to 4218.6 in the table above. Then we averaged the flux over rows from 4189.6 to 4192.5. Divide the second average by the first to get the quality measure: 1.3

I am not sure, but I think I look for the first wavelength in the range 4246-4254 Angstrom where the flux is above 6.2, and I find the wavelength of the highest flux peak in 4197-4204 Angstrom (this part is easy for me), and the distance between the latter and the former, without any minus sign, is 43.8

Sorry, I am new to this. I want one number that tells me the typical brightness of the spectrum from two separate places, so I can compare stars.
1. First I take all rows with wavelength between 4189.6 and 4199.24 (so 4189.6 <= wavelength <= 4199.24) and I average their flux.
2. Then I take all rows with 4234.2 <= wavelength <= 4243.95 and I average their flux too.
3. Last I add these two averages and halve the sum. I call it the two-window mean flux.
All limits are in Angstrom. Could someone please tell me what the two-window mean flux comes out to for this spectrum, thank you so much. 5.6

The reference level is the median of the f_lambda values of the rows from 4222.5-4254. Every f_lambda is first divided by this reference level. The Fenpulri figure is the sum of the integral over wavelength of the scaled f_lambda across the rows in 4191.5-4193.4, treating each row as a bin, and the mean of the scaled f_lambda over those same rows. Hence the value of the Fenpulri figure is 4.2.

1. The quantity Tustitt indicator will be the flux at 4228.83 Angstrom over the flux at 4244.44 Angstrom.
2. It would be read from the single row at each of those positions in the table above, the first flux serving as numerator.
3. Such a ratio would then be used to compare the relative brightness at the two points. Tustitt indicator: 0.29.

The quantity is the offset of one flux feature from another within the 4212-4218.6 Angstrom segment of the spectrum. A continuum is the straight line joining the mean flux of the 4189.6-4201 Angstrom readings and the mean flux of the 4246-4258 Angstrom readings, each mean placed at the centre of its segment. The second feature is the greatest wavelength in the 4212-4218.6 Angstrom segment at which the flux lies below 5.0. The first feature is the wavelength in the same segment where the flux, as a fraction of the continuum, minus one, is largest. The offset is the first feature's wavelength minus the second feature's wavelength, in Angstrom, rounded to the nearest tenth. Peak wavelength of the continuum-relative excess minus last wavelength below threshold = -2.9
